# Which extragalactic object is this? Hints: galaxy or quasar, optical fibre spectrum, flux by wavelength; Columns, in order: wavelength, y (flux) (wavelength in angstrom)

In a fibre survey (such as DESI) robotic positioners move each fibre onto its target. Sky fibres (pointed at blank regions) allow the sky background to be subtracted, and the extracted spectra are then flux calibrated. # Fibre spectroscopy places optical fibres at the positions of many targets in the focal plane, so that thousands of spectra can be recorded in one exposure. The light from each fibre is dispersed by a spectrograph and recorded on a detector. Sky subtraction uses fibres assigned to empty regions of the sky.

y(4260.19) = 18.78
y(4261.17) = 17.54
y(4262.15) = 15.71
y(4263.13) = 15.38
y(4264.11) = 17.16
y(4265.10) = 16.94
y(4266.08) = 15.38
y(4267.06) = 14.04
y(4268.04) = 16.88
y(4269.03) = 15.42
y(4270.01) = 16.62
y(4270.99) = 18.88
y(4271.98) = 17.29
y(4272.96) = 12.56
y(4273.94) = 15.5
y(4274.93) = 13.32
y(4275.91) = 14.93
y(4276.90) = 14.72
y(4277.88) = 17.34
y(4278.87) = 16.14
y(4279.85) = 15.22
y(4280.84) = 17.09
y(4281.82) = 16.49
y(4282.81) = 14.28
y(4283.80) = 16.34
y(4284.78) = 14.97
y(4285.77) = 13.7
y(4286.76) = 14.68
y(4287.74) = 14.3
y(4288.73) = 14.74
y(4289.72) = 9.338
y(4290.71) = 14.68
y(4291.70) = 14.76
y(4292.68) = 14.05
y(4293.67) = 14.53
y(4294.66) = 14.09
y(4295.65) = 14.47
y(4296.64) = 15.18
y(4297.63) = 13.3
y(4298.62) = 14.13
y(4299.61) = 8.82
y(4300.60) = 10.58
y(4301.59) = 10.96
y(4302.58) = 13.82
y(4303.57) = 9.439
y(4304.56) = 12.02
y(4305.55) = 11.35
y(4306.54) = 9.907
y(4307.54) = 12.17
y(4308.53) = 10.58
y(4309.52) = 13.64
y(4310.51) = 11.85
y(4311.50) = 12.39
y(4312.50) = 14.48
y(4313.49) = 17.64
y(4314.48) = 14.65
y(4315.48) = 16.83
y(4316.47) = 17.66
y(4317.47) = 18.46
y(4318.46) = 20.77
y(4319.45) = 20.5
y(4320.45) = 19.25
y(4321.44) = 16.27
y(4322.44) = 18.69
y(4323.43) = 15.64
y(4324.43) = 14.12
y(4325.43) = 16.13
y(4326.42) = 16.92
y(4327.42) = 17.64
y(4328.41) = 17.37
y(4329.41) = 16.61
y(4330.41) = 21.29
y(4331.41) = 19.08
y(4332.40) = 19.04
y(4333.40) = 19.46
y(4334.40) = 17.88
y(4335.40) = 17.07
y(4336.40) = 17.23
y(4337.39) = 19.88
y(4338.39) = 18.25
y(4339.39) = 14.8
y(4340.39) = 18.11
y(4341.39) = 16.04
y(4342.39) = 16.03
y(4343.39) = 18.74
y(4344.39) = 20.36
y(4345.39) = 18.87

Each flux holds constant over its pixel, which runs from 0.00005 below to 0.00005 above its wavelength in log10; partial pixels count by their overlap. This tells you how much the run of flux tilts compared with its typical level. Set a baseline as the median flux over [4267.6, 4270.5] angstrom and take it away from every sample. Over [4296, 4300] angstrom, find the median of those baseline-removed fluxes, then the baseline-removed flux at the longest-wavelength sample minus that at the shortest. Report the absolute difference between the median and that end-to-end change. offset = 3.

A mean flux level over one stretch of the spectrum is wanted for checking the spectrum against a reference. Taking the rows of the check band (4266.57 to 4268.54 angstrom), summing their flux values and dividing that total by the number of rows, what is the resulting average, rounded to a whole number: 15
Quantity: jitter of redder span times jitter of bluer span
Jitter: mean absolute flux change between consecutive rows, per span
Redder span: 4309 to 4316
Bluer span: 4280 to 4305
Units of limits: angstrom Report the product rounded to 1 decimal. 3.8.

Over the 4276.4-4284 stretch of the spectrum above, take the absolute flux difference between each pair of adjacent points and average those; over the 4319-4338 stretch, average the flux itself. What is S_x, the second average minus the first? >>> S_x 16.3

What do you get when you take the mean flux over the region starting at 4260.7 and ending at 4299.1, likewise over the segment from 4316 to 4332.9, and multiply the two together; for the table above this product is 273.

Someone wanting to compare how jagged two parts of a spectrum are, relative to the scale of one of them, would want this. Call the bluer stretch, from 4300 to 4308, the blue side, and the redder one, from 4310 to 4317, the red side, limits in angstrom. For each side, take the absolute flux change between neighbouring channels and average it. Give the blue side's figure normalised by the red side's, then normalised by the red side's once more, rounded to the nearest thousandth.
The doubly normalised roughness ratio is 0.539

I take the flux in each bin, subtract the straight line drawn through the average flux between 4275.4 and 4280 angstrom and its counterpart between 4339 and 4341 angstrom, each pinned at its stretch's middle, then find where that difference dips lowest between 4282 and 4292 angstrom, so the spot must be 4289.72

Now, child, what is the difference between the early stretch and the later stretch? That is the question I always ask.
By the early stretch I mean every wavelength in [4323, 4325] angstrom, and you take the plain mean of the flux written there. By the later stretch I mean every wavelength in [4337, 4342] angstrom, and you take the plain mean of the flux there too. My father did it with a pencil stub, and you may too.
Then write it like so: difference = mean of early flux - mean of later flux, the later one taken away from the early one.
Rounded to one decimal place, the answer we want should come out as -2.5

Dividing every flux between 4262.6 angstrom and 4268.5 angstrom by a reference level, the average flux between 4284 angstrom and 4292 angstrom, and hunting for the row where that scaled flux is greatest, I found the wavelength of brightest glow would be 4264.11 angstrom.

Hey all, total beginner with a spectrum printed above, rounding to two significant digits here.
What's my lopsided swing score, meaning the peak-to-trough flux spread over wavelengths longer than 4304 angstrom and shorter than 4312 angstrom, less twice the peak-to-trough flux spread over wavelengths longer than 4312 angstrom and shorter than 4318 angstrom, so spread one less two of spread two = -4.2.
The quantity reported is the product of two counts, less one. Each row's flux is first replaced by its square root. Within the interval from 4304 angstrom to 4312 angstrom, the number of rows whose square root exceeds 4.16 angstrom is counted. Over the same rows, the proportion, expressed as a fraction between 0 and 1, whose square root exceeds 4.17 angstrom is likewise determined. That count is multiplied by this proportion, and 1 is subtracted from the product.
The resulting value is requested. -1.0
